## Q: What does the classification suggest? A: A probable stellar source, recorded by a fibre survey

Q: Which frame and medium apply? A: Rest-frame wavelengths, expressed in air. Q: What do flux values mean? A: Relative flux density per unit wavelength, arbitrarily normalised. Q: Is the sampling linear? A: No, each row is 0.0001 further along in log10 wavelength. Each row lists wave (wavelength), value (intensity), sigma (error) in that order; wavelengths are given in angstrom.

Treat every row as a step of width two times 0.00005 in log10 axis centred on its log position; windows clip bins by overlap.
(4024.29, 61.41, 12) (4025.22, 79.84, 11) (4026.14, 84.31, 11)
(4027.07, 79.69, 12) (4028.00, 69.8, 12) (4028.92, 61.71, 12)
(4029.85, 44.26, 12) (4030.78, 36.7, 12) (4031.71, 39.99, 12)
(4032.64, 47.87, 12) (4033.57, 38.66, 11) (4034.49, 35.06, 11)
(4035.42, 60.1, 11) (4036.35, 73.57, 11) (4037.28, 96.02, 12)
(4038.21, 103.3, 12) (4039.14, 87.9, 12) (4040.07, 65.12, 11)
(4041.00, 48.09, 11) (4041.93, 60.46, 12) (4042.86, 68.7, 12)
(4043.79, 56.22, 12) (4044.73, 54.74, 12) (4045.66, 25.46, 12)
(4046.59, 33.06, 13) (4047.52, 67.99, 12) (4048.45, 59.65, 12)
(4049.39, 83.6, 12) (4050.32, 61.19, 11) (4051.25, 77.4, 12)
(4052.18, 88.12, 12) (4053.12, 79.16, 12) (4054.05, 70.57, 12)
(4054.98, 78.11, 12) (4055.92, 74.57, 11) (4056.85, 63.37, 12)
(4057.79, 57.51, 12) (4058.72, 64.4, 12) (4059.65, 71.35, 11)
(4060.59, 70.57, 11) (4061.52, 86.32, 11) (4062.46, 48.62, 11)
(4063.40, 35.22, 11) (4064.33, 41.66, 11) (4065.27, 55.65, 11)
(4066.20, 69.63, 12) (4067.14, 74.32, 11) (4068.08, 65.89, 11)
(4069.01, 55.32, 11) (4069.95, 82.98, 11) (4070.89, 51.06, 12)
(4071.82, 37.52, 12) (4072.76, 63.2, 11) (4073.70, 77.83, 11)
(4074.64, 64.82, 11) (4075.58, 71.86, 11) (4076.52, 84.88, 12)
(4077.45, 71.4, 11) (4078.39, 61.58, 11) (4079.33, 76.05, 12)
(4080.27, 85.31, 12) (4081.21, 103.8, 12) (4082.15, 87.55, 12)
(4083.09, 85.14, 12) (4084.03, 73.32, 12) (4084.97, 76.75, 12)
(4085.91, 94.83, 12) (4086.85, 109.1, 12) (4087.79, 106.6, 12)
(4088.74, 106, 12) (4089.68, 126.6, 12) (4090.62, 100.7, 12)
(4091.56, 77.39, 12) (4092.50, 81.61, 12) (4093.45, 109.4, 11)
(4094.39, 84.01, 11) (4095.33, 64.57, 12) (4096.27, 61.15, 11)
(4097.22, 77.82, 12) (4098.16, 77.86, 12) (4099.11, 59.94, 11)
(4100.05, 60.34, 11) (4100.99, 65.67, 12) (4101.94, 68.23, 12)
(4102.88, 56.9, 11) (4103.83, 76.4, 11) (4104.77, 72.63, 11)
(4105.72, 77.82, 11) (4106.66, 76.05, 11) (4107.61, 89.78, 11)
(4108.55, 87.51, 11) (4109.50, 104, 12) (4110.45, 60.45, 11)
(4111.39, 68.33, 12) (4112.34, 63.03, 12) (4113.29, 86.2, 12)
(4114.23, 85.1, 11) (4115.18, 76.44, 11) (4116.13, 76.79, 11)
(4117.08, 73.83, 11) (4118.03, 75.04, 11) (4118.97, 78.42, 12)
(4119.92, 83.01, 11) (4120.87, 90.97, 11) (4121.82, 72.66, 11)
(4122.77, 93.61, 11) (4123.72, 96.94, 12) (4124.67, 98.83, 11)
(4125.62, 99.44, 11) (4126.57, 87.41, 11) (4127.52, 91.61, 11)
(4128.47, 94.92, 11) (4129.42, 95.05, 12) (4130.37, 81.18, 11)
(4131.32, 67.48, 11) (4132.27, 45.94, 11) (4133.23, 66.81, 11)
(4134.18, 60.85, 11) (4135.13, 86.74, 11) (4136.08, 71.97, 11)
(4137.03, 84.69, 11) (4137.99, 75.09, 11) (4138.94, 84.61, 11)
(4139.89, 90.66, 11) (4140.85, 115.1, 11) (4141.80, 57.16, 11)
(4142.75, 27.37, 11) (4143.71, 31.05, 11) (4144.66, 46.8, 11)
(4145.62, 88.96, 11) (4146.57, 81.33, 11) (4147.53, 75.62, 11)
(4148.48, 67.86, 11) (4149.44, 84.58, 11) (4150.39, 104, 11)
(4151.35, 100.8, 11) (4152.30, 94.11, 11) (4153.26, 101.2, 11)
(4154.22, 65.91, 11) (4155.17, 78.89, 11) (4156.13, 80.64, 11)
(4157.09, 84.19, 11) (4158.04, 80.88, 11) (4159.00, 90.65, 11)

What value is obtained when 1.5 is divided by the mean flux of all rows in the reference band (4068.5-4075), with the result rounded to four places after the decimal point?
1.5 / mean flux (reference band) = 0.0243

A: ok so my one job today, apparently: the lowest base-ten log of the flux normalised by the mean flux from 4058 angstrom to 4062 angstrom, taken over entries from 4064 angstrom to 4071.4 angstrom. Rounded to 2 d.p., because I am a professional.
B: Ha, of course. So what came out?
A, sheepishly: -0.24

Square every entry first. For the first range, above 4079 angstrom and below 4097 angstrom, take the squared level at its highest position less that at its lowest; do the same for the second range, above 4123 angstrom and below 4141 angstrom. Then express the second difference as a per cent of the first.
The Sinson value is -188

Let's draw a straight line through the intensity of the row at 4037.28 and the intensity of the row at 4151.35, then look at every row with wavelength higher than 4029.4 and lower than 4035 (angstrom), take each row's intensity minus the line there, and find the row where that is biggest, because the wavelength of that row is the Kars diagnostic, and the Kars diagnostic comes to 4032.64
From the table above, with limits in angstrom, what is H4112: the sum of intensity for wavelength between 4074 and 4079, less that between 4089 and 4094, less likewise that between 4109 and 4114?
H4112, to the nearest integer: -523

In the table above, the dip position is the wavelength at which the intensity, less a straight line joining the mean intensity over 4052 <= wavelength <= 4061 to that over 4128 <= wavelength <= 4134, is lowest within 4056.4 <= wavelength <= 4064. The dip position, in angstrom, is 4063.40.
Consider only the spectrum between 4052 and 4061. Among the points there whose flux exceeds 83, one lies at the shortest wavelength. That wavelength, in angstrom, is 4052.18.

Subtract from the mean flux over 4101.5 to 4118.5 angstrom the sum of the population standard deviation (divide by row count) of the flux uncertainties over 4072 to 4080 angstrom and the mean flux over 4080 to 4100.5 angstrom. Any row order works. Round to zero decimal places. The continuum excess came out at -11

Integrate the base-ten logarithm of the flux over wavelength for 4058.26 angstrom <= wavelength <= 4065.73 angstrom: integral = 13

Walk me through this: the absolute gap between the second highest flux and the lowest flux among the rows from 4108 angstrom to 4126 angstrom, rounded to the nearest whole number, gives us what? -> 39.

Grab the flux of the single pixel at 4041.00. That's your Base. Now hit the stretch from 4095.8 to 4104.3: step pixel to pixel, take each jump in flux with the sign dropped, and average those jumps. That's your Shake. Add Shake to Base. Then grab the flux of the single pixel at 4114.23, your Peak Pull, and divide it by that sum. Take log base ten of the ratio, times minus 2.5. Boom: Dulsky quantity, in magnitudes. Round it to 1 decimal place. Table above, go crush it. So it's -0.4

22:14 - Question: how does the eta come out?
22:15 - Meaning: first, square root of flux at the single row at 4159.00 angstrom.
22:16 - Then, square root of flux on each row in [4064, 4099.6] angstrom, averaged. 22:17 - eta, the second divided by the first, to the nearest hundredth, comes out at 0.92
